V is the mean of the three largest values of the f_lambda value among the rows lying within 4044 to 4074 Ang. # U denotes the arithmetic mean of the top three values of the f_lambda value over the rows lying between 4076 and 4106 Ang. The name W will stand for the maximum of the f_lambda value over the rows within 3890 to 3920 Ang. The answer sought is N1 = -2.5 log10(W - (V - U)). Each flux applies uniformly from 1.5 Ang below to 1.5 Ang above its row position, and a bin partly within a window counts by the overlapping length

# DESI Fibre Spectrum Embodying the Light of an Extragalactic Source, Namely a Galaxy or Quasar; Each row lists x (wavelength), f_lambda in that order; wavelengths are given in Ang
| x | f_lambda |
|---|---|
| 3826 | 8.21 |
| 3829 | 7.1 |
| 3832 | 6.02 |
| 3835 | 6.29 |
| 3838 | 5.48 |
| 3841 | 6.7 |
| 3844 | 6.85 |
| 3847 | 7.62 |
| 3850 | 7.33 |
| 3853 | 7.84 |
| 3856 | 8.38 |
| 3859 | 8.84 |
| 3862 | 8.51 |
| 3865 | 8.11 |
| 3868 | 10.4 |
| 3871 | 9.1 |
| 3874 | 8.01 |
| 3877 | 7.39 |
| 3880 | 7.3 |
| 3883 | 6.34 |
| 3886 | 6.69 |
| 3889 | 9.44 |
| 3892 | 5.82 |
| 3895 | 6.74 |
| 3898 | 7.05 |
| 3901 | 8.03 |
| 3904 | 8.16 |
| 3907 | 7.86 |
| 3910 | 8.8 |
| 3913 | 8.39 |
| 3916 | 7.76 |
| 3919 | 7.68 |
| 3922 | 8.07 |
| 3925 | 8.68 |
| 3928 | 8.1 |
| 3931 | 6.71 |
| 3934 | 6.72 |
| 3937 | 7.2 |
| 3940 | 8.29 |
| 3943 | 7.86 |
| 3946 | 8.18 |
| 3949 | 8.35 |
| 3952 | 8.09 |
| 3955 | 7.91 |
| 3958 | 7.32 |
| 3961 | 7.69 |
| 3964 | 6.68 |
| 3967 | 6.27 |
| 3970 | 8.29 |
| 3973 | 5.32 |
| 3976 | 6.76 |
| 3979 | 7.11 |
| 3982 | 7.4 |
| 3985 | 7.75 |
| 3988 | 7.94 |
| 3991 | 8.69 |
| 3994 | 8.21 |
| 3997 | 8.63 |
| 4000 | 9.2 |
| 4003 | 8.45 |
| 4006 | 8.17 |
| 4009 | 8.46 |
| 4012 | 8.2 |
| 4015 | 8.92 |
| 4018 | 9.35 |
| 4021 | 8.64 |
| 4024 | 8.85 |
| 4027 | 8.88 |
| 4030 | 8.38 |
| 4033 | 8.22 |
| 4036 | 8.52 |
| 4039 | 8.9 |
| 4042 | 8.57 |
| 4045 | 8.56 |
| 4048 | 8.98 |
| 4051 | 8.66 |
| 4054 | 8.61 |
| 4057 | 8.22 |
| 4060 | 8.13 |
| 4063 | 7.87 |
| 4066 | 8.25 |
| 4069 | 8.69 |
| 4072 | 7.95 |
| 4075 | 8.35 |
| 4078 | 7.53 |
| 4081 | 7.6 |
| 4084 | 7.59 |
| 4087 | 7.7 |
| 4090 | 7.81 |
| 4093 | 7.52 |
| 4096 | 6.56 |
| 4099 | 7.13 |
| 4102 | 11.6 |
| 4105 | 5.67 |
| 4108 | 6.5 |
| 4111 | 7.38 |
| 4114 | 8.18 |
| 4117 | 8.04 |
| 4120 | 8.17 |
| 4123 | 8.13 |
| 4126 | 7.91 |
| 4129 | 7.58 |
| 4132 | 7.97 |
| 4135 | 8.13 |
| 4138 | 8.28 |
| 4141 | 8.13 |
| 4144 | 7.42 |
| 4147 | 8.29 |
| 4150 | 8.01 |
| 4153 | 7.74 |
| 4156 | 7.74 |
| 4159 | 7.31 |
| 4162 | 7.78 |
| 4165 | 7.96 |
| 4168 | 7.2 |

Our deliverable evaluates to -2.39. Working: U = 9.04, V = 8.78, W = 8.8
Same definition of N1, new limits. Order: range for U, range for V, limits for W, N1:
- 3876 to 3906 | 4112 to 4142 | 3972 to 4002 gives -2.45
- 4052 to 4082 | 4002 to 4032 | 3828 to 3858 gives -2.24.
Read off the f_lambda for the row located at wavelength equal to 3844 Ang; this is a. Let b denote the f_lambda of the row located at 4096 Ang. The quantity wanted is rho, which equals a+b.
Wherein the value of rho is 13.4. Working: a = 6.85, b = 6.56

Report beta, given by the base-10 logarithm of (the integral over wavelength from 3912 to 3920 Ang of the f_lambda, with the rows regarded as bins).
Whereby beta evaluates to 1.80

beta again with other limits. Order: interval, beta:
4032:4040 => 1.83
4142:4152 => 1.90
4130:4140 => 1.91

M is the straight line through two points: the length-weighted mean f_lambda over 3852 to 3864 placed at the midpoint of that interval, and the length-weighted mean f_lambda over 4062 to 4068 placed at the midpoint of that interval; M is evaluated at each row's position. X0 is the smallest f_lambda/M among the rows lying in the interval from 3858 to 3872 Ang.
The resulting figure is 0.97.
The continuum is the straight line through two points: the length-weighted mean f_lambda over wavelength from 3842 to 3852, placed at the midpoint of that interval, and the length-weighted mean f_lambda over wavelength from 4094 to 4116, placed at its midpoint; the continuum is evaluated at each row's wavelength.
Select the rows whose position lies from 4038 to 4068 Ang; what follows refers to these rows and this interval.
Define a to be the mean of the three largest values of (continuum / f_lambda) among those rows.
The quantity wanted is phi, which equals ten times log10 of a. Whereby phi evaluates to -0.30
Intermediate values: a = 0.93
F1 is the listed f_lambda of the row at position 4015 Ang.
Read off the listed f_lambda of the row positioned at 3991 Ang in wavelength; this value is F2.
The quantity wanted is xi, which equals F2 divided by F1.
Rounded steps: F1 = 8.92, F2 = 8.69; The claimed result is 0.97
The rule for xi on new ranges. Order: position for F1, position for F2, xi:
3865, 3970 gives 1.02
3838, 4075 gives 1.52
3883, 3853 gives 1.24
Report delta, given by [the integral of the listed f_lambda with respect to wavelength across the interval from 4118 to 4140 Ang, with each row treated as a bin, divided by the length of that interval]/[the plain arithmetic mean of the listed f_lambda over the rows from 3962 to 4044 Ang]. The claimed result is 0.99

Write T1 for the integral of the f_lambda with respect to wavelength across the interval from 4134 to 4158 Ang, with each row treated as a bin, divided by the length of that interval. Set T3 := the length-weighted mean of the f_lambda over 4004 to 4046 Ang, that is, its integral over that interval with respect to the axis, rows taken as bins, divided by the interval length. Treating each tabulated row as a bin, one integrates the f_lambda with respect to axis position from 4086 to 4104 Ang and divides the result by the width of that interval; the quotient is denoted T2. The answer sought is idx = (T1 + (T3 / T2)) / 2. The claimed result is 4.5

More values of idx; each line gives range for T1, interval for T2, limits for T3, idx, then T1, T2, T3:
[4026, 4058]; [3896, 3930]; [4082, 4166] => 4.8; 8.59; 8.01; 7.79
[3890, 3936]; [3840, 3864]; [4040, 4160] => 4.3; 7.65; 7.79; 7.97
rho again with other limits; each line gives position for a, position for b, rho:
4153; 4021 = 16.4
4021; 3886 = 15.3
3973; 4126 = 13.2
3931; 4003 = 15.2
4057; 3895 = 15.0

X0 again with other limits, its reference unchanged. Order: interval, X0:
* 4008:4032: 1.00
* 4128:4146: 0.92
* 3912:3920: 0.92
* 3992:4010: 1.00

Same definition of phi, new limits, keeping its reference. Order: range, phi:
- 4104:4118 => 0.71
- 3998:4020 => -0.45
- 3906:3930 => -0.24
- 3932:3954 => 0.09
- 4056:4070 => -0.30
